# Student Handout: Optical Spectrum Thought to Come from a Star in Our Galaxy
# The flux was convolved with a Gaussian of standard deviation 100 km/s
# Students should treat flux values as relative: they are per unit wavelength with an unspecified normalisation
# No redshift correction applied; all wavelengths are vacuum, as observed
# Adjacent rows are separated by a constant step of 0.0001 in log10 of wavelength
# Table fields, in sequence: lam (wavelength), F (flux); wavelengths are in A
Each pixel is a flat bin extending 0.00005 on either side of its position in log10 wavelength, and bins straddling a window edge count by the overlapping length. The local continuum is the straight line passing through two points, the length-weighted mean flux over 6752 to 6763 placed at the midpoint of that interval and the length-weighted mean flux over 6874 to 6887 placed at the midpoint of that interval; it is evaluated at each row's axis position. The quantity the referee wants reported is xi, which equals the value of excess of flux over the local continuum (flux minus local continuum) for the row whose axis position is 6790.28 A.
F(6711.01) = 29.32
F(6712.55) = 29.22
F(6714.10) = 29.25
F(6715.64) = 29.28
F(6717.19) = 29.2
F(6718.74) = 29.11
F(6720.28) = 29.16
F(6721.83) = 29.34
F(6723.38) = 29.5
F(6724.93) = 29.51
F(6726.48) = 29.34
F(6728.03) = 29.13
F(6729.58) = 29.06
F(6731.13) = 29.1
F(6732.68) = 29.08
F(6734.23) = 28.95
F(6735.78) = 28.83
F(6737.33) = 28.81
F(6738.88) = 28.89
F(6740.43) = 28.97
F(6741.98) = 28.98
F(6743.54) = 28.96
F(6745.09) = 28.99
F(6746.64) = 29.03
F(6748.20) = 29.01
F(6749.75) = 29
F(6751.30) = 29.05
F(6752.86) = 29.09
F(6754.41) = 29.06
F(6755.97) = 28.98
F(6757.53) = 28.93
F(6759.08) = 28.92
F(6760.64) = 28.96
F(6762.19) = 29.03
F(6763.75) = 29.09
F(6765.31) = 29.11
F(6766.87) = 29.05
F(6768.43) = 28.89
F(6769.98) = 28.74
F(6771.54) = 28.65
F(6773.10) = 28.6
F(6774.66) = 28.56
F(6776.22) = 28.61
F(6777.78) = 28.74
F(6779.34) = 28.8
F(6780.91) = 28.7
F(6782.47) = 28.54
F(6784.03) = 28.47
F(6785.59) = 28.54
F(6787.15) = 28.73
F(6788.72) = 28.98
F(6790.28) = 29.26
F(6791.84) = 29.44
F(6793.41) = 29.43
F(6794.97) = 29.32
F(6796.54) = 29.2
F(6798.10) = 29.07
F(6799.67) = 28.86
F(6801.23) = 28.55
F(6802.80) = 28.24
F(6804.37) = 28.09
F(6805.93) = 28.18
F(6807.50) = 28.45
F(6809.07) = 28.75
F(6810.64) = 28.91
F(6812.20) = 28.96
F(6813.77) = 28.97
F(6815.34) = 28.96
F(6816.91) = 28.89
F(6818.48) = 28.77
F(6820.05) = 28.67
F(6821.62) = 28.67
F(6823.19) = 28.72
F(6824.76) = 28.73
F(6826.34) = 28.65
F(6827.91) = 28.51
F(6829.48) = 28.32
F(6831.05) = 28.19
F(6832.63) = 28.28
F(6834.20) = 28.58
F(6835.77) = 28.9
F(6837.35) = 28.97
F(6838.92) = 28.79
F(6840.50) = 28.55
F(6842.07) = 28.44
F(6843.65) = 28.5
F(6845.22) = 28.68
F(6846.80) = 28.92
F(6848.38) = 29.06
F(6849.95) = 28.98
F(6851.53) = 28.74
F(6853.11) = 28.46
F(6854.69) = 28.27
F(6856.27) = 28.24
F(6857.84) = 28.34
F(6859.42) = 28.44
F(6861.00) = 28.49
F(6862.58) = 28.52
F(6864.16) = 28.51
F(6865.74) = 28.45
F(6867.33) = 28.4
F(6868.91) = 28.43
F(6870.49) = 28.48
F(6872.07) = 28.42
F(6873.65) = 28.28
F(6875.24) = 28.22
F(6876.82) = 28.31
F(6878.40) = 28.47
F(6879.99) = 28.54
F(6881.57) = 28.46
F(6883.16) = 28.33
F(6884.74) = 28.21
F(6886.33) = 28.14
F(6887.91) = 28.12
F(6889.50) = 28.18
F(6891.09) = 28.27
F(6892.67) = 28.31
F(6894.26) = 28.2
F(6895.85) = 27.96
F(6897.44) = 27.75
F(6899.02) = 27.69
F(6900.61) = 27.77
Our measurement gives 0.45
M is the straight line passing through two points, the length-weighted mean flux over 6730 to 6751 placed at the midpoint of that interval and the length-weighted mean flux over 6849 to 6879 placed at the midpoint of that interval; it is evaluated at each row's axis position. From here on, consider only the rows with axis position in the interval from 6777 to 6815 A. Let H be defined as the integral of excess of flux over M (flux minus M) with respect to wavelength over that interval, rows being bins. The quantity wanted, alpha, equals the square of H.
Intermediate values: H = 2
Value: 4.3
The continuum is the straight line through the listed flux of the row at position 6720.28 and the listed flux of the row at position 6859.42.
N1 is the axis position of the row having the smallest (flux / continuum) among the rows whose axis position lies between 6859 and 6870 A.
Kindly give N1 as 6859.42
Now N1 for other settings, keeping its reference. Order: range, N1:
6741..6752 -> 6743.54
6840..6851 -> 6842.07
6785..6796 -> 6785.59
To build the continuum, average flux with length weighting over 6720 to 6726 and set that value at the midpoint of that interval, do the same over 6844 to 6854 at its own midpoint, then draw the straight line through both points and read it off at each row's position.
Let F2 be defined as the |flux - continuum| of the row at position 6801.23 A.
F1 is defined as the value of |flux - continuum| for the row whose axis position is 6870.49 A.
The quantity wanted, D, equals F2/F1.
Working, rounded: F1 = 0.21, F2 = 0.45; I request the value 2.2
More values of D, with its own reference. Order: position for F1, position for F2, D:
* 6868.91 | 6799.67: 0.6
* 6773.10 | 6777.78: 0.7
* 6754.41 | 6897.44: 5.3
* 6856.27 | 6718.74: 0.5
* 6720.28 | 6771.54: 2.3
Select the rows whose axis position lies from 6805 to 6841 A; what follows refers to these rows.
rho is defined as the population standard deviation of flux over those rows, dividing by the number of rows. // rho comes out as 0.25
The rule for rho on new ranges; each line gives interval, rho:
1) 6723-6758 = 0.17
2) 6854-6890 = 0.13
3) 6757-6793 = 0.25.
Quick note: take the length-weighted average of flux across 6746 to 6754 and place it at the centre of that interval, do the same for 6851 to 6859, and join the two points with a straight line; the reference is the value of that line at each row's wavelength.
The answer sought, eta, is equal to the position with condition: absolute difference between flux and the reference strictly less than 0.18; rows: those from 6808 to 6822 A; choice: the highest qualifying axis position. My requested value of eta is 6821.62 A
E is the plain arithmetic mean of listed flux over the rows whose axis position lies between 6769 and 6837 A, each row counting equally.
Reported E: 28.7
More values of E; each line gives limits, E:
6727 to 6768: 29.0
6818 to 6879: 28.5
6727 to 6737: 29.0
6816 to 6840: 28.6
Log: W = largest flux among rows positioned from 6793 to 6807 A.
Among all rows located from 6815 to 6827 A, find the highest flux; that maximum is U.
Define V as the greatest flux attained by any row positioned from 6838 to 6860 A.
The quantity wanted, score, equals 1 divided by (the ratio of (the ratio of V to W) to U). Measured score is 29.3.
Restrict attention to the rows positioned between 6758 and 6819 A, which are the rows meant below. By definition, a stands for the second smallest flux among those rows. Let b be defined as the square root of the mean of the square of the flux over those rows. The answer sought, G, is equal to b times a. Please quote 812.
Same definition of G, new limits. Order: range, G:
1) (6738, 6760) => 838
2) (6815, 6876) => 806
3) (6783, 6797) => 829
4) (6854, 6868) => 803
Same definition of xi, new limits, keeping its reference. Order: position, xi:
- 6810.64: 0.21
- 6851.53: 0.26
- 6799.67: 0.10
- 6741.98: -0.10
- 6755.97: -0.02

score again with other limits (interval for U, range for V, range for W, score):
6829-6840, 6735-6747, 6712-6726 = 29.4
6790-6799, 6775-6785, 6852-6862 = 29.1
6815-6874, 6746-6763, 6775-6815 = 29.4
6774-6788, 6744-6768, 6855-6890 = 28.2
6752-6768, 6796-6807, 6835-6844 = 28.9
